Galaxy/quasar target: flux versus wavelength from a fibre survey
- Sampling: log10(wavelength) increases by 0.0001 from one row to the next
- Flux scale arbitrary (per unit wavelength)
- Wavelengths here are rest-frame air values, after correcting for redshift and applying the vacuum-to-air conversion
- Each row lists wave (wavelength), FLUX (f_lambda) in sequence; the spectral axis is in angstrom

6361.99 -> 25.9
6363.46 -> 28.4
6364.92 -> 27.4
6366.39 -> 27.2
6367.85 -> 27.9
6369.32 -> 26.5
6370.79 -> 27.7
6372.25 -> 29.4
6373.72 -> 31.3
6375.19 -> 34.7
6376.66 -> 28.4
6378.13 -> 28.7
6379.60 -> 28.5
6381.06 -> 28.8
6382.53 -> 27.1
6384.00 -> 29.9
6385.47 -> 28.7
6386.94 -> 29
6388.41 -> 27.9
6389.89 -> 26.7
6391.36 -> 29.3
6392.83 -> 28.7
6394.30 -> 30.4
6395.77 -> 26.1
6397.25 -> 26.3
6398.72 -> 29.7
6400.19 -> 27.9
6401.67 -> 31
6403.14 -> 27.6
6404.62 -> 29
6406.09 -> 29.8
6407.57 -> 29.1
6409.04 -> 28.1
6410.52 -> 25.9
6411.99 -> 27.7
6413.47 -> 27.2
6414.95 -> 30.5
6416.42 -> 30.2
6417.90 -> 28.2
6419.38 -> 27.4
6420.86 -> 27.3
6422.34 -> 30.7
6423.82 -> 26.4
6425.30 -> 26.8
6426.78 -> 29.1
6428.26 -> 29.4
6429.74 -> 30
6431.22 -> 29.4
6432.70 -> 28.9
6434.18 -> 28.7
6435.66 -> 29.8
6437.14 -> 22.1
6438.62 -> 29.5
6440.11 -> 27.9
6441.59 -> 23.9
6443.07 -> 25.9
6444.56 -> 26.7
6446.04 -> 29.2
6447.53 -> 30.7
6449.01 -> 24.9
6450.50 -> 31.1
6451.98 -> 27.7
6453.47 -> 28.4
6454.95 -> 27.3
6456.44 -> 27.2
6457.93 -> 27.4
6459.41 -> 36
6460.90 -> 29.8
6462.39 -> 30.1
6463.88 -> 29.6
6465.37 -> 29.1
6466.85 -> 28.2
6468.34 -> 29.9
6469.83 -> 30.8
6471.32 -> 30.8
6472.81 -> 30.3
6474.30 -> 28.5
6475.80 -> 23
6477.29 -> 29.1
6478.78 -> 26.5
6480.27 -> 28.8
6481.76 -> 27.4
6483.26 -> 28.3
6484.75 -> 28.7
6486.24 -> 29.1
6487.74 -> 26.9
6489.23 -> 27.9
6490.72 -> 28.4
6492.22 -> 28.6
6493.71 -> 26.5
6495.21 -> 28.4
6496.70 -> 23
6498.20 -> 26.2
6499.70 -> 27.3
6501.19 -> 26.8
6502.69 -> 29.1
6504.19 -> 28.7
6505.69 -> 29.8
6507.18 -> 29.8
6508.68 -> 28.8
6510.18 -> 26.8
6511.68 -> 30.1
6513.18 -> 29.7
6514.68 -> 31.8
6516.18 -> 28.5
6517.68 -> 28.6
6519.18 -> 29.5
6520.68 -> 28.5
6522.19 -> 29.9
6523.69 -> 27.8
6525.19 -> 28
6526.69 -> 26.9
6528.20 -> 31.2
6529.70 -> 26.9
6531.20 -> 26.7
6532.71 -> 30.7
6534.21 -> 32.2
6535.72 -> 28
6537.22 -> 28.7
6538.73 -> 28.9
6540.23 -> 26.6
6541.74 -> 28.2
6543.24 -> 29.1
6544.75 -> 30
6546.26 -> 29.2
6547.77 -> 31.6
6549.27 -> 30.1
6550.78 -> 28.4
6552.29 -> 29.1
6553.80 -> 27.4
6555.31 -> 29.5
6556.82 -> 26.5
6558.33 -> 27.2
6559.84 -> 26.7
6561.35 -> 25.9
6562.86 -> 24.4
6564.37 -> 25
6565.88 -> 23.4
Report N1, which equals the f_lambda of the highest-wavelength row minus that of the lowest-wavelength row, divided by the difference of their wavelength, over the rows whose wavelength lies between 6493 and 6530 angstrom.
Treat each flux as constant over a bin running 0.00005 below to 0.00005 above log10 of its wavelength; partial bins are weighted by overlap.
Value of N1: 0.011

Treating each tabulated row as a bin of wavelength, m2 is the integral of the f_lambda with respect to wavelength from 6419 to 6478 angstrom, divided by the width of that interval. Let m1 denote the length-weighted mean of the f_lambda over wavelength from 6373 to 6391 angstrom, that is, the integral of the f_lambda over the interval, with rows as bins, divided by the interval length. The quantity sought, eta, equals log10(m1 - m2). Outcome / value -0.2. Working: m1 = 29.1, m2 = 28.5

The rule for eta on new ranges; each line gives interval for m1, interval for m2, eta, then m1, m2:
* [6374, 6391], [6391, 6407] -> -0.5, 29.0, 28.7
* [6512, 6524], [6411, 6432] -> -0.1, 29.4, 28.6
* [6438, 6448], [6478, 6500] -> -1.1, 27.6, 27.5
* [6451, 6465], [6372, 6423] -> -0.3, 29.3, 28.8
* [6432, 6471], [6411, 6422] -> -0.9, 28.5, 28.4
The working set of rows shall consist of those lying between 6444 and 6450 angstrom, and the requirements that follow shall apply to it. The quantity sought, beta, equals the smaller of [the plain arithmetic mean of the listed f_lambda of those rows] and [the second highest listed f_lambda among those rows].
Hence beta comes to 27.9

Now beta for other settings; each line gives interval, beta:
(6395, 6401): 27.5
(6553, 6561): 27.4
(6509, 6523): 29.3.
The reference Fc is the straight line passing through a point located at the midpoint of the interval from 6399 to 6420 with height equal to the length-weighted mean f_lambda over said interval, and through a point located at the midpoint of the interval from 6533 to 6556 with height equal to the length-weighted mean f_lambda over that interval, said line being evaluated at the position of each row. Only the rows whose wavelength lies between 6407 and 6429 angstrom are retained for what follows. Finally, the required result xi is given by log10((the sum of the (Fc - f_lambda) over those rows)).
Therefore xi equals 0.71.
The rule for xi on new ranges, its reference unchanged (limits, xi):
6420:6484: 1.15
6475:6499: 1.41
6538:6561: 0.97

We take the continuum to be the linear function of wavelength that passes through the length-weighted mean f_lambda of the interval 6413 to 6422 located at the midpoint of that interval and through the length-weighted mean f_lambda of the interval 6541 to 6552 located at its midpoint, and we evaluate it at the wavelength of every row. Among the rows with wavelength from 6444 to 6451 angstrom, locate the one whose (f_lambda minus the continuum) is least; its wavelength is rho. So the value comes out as 6449.01 angstrom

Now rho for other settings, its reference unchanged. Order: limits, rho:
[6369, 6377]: 6369.32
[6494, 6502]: 6496.70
